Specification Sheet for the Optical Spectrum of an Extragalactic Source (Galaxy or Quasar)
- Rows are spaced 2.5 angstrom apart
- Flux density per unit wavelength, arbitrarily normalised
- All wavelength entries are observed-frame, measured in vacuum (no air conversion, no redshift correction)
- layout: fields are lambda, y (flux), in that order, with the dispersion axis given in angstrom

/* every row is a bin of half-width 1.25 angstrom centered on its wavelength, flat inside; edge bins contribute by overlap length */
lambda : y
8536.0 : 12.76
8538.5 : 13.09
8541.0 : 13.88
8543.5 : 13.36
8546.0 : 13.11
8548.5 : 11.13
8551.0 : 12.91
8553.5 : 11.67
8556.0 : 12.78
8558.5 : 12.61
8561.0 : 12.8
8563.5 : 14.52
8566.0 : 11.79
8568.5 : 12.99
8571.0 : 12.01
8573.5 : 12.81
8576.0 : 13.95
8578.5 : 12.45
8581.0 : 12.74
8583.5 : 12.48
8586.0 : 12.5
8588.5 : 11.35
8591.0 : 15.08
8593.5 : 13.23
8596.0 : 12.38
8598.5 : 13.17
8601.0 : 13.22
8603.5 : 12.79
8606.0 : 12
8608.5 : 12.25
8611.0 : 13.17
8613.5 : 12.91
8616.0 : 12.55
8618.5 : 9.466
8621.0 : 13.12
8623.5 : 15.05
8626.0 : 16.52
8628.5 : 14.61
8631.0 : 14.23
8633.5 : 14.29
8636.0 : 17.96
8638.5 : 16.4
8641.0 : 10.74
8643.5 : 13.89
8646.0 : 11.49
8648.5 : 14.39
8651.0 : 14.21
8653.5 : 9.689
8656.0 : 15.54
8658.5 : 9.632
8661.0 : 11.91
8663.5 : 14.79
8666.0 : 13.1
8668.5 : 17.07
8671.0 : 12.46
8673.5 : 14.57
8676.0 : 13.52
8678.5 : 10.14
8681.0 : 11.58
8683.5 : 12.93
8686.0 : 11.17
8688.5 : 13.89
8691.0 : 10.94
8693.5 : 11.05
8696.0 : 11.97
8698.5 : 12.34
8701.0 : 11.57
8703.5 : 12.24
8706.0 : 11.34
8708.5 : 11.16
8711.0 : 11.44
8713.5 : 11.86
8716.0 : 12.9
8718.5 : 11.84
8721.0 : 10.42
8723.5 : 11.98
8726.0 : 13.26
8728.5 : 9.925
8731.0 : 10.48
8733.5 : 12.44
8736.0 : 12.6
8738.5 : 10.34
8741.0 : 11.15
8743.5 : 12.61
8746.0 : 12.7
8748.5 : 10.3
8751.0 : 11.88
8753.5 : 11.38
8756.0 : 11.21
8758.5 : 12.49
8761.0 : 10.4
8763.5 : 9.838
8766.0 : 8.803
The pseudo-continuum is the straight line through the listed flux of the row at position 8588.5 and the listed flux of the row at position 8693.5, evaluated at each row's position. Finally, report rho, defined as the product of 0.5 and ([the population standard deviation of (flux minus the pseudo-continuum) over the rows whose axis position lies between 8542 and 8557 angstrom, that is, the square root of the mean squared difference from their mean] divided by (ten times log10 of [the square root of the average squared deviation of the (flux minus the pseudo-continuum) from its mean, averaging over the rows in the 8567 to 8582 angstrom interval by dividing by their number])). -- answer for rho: -0.2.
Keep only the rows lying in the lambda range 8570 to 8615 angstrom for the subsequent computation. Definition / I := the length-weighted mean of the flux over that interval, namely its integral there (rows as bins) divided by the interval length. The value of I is 12.8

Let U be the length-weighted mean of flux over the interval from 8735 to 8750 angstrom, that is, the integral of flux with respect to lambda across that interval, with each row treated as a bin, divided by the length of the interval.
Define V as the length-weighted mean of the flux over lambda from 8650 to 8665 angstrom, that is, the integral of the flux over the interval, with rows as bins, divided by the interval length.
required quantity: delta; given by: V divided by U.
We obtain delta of 1.087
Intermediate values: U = 11.6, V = 12.6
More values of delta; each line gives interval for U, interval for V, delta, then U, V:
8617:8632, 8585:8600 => 0.939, 13.8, 13.0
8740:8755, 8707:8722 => 0.996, 11.7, 11.6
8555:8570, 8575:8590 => 0.976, 12.9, 12.6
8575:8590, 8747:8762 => 0.898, 12.6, 11.3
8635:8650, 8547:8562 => 0.875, 14.1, 12.3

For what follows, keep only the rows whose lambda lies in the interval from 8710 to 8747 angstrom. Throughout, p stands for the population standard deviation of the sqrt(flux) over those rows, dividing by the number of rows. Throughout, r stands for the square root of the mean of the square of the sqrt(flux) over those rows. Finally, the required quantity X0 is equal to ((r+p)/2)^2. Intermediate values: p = 0.15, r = 3.42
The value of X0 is 3.2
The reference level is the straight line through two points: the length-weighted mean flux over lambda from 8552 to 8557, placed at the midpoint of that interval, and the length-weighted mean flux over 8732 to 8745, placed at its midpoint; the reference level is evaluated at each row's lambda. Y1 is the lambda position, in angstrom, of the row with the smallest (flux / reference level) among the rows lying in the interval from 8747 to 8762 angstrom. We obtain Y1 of 8748.5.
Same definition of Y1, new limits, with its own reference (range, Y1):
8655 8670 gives 8658.5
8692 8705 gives 8693.5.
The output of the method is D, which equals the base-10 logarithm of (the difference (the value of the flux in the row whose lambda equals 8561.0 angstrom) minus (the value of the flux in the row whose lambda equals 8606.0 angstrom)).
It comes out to -0.1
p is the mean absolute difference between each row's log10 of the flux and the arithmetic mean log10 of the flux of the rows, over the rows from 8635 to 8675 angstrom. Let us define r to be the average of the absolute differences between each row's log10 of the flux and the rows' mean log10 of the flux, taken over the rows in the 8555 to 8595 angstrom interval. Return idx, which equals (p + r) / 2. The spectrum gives 0.045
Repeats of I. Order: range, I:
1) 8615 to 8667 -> 13.5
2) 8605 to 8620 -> 12.1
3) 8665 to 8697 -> 12.6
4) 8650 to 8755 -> 12.1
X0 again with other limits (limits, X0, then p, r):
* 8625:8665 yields 4.1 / 0.33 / 3.71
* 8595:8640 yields 3.9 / 0.26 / 3.70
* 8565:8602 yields 3.4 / 0.12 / 3.58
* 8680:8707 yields 3.2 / 0.12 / 3.45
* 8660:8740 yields 3.4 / 0.21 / 3.49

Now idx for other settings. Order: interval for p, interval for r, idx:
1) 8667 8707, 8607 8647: 0.048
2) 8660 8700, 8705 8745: 0.038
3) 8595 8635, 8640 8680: 0.049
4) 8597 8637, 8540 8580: 0.033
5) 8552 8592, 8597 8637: 0.033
